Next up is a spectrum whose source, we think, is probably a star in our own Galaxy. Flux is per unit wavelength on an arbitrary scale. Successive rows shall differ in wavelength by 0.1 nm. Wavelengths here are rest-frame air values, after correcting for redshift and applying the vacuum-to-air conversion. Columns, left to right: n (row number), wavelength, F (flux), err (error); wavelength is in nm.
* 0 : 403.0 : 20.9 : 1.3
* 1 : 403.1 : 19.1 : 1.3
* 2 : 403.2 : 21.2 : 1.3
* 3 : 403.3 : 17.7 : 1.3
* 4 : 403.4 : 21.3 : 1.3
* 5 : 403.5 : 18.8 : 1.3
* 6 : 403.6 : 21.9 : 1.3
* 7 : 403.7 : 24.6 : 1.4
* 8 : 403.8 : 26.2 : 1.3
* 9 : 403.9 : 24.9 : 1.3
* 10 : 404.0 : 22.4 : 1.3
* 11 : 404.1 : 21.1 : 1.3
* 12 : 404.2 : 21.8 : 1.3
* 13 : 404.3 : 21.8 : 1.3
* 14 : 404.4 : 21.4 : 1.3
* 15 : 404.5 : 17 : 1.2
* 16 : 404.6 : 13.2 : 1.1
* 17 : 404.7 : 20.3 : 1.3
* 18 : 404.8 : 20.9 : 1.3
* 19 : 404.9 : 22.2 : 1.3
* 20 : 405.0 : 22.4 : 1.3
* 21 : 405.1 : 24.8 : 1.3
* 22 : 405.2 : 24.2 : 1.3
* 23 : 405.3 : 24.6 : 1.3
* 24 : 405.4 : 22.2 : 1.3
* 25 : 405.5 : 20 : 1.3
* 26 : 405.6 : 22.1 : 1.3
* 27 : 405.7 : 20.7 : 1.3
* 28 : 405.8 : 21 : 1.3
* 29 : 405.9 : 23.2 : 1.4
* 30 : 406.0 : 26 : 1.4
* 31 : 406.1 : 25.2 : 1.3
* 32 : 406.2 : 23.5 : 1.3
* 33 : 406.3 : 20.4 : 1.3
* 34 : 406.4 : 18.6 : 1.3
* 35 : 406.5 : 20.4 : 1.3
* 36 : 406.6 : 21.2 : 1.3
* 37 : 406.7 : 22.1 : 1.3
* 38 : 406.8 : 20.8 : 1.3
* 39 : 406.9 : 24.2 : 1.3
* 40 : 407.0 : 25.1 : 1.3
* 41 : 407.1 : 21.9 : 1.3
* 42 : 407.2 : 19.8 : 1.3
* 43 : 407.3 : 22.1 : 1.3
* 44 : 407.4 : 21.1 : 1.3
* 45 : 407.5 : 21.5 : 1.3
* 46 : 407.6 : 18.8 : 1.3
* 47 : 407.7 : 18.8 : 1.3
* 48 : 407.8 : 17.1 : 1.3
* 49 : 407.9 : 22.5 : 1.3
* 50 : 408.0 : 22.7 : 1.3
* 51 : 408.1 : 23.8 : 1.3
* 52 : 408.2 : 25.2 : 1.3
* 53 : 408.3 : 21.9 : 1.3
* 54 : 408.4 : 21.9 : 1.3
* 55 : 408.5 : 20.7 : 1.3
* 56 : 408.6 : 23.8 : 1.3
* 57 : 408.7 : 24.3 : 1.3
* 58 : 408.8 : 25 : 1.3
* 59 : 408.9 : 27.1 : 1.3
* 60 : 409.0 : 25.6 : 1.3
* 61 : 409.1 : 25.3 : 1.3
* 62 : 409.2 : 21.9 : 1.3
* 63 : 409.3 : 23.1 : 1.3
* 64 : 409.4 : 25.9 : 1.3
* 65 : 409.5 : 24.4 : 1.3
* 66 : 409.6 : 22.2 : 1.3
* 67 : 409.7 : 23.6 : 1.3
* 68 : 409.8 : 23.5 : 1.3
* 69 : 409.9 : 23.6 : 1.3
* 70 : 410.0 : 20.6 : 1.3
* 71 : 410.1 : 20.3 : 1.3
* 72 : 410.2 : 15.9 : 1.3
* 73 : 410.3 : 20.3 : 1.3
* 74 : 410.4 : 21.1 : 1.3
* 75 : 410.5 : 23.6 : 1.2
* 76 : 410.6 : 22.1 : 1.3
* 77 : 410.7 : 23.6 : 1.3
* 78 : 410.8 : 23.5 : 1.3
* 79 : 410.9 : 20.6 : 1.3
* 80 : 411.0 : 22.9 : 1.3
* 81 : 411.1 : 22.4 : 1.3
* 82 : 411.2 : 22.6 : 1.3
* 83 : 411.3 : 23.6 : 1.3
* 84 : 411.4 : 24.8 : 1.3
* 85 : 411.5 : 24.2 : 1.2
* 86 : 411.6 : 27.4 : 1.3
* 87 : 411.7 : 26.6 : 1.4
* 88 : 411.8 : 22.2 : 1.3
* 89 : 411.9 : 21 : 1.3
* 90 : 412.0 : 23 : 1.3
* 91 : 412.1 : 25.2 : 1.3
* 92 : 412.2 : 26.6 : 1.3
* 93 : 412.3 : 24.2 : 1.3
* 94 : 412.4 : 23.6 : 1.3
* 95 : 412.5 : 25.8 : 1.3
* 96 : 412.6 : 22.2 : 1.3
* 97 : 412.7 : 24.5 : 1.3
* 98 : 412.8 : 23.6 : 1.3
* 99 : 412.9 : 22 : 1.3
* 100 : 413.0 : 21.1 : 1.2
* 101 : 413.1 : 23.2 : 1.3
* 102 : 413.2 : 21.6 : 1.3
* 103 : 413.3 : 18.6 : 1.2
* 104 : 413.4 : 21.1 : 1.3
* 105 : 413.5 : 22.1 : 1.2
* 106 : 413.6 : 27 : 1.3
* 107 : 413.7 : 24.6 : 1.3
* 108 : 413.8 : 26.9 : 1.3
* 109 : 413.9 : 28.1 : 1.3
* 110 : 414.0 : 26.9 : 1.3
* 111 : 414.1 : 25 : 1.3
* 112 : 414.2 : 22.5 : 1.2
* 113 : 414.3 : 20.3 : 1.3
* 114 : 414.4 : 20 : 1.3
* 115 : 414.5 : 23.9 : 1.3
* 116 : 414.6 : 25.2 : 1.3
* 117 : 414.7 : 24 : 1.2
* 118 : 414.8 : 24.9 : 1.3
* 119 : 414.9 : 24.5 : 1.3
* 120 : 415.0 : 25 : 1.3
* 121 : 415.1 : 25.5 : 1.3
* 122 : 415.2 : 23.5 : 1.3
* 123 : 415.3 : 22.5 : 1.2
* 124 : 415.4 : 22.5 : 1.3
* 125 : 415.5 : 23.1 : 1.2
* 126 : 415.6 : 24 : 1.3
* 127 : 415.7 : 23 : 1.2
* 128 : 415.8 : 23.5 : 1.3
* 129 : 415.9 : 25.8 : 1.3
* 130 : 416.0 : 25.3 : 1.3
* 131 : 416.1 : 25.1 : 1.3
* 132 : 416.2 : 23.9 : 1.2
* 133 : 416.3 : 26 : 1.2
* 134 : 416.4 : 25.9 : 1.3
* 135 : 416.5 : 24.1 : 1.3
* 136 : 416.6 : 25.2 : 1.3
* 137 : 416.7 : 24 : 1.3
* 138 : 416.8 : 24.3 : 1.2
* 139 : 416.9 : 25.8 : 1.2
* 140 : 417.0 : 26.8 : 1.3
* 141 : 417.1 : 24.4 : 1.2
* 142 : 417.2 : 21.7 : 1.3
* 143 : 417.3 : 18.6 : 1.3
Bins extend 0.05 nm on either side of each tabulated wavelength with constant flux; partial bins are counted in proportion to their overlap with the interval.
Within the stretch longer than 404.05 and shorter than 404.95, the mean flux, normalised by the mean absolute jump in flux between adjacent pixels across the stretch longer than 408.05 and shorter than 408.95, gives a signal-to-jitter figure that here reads 13.0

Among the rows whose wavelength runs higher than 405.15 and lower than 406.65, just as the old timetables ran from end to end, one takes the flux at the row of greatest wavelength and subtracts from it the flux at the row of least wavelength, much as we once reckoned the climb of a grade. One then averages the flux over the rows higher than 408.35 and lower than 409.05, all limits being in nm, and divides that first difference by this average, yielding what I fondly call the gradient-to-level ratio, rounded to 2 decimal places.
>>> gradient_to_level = -0.12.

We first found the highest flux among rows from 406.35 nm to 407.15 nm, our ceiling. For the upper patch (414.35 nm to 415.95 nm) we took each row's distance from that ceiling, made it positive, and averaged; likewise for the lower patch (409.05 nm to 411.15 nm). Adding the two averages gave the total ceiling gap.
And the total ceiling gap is 4.24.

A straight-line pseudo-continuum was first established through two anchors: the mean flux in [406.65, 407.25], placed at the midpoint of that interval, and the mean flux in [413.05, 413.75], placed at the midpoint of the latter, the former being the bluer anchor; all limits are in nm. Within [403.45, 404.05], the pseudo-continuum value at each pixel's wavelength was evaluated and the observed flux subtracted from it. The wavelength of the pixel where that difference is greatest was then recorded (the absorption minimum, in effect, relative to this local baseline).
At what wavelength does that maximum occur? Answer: 403.5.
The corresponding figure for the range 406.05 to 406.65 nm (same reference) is 406.4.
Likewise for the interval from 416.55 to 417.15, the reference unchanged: 416.7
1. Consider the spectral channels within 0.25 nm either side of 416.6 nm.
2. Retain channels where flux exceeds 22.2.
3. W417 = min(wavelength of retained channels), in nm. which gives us 416.4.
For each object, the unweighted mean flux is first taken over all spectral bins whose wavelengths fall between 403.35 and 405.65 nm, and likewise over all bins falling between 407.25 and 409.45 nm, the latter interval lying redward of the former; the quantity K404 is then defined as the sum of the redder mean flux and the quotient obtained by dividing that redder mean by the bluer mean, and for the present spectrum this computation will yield 23.8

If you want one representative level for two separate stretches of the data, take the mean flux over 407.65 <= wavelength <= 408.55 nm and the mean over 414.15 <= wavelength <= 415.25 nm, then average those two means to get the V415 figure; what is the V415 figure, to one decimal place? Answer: 22.6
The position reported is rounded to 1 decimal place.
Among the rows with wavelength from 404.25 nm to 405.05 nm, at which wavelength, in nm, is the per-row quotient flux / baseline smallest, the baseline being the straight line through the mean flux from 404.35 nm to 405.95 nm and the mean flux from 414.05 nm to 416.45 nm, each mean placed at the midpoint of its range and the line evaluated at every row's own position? 404.6 nm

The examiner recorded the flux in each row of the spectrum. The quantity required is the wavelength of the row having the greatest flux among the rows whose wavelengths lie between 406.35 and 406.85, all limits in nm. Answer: 406.7 nm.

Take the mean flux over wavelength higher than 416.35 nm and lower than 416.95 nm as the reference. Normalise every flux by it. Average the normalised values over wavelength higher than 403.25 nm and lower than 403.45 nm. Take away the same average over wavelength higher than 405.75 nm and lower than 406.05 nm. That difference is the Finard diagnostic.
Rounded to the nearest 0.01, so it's -0.16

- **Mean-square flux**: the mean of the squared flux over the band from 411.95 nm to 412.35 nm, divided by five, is 123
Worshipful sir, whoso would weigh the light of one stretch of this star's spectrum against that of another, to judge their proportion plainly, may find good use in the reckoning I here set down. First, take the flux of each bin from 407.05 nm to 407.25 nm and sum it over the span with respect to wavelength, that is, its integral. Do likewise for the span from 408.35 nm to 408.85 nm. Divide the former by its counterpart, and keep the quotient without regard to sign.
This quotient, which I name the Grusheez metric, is 0.4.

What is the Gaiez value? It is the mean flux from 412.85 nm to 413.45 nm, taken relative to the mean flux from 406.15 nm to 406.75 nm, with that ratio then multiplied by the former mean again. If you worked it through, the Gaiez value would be 21.5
